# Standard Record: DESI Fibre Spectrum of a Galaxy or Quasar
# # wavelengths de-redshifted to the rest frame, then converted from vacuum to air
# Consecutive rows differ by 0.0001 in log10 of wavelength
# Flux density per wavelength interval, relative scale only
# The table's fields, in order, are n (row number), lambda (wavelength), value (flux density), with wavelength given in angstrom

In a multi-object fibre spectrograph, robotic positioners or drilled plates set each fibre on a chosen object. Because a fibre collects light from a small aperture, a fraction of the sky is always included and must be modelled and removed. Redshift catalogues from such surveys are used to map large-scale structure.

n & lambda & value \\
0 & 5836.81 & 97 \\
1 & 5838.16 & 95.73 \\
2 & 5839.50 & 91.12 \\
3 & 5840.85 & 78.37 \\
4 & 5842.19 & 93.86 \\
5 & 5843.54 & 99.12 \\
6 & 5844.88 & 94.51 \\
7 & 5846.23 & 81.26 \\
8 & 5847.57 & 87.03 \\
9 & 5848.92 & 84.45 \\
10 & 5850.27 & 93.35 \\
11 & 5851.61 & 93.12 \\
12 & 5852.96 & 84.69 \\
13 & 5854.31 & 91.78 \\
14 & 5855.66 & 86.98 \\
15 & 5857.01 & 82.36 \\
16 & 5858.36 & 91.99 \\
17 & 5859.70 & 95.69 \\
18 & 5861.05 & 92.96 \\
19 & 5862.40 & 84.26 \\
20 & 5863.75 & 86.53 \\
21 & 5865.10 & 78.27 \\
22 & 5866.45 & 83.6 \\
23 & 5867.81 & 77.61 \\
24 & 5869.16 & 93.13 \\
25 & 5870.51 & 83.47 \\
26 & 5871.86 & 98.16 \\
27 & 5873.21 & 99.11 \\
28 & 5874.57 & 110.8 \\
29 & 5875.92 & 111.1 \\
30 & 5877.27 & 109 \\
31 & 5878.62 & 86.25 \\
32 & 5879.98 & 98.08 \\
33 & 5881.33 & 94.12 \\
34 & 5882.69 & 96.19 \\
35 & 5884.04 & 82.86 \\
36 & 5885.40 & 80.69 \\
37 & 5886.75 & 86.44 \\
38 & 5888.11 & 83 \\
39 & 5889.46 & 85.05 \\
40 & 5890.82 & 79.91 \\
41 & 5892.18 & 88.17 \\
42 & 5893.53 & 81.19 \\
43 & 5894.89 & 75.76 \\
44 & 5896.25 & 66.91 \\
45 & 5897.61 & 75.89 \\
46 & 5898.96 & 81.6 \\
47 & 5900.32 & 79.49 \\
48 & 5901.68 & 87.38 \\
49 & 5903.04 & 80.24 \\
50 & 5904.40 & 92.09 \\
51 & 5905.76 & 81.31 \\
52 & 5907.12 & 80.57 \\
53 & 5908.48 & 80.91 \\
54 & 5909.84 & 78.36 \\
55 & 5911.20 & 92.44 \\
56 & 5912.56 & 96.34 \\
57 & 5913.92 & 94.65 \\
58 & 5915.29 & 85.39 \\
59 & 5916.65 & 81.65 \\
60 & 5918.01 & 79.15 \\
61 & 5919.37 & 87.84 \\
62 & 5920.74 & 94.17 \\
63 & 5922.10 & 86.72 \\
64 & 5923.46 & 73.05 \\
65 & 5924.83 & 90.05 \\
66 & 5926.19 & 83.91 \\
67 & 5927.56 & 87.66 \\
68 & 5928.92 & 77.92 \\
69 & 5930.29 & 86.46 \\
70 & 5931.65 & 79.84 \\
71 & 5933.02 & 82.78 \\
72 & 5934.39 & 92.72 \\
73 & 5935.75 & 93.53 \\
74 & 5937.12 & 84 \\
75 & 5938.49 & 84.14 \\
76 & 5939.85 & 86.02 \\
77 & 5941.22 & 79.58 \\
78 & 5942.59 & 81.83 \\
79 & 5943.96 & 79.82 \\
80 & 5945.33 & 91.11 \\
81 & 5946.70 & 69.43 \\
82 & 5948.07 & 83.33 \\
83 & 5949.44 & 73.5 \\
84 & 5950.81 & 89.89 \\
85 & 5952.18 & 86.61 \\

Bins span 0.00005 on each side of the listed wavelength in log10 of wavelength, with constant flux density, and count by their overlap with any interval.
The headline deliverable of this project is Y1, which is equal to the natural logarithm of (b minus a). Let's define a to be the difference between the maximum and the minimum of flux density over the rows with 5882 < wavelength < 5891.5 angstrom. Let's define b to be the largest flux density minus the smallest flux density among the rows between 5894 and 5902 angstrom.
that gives 1.43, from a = 16.3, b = 20.5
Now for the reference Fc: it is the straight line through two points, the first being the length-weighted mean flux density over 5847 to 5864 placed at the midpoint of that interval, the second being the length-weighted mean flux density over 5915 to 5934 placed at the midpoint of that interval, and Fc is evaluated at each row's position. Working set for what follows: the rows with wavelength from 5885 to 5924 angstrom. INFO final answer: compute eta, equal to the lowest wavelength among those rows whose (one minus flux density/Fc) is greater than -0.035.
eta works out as 5885.40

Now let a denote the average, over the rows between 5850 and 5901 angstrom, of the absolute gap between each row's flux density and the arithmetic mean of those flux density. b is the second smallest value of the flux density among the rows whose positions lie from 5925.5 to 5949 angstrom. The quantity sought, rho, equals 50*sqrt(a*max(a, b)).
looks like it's 1225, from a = 7.7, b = 77.92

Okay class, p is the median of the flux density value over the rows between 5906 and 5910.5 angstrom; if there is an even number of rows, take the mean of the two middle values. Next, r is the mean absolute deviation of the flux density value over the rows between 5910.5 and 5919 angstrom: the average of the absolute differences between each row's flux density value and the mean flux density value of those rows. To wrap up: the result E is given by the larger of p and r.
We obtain 81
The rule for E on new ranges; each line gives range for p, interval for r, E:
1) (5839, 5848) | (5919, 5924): 91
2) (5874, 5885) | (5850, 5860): 97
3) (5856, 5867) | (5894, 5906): 85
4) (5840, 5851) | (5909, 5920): 90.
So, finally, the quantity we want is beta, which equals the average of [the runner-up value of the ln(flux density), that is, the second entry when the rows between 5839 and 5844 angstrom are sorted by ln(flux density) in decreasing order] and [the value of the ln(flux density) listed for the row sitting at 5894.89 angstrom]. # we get 4.43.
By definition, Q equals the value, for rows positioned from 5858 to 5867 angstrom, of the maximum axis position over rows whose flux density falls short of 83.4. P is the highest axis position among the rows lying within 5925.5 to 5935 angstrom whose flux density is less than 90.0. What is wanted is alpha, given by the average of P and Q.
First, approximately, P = 5933.02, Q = 5865.10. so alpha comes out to 5899.1 angstrom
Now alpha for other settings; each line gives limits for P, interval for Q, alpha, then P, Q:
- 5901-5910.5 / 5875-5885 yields 5896.9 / 5909.84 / 5884.04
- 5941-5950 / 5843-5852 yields 5897.8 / 5949.44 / 5846.23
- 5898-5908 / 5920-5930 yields 5918.0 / 5907.12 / 5928.92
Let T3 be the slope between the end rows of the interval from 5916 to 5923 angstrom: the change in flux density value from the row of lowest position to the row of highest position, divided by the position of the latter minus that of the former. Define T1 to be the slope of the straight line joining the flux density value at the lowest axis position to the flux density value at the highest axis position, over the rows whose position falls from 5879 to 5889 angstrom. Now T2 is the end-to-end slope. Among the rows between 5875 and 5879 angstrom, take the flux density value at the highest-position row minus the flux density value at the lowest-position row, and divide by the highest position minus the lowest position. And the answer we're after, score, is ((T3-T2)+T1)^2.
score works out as 69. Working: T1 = -1.9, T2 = -9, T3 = 0.9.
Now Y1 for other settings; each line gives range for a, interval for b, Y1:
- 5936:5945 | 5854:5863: 1.93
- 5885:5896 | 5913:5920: 1.13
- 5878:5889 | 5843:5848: -0.76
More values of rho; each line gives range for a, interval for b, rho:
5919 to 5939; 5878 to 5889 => 968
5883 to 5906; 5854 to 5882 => 878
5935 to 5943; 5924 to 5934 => 810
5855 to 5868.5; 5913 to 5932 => 967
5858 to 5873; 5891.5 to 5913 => 1066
